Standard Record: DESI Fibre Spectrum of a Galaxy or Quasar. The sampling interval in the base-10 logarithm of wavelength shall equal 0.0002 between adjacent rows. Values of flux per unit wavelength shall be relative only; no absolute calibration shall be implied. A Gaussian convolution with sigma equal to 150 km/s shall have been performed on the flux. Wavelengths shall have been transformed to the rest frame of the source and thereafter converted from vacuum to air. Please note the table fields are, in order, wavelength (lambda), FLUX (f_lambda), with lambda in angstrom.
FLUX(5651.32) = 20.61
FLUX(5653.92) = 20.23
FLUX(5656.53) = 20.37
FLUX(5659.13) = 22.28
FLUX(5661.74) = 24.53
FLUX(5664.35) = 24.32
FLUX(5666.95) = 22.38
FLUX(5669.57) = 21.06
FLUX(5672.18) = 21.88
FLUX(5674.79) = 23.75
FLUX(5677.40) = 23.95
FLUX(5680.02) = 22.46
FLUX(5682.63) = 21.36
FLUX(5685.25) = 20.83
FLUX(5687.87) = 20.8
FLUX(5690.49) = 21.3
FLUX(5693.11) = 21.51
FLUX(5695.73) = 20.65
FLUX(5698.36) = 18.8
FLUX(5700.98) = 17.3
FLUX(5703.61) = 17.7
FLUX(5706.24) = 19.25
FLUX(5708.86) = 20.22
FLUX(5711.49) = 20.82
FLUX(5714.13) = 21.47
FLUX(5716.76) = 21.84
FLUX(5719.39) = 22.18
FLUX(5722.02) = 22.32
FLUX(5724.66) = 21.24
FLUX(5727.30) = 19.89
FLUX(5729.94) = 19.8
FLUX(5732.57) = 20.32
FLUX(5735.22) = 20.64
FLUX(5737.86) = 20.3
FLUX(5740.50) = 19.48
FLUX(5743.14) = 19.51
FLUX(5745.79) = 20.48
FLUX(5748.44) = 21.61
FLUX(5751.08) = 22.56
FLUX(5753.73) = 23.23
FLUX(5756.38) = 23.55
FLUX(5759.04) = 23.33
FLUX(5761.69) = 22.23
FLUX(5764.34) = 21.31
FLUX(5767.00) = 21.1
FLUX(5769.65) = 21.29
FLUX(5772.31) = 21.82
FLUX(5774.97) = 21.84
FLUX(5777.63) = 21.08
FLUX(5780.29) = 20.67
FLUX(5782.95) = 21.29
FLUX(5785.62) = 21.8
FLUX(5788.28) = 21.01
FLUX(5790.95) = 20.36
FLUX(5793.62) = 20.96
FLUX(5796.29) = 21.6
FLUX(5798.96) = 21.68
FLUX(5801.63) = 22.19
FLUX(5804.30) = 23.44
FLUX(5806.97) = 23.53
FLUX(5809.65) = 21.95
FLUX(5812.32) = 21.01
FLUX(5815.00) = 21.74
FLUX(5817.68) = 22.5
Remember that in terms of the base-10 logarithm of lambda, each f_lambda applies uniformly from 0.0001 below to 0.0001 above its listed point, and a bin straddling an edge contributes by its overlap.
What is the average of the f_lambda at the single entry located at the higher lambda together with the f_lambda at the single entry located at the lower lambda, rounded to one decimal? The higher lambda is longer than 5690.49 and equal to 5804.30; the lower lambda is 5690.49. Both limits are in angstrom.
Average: 22.4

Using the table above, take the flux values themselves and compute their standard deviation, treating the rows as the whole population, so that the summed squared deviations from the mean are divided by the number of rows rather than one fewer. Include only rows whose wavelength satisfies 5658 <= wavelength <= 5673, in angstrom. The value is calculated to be 1.3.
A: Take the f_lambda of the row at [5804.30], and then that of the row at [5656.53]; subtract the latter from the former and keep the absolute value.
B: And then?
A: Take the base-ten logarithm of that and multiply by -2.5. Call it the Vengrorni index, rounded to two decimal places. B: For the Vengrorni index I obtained -1.22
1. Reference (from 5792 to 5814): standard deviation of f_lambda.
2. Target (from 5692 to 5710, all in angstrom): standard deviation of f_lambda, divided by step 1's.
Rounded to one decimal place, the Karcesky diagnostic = 1.6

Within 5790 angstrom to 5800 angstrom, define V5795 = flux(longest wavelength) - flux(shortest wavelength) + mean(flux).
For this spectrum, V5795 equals 22.5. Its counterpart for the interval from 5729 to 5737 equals 21.1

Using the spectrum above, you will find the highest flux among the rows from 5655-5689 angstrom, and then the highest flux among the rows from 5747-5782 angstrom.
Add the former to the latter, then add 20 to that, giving 68.1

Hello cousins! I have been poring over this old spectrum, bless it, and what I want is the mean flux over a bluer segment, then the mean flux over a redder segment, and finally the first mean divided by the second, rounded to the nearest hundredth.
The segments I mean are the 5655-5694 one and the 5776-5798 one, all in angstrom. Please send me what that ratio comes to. 1.05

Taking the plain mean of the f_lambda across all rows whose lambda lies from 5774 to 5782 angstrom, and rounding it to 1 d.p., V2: 21.2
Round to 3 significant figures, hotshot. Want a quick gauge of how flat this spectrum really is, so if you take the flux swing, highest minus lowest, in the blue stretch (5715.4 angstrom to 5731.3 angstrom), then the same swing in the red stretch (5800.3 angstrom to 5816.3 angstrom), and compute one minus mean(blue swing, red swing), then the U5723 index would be -1.52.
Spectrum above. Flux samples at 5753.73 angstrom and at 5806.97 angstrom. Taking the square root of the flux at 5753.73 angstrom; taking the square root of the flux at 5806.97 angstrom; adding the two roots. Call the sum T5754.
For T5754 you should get 9.67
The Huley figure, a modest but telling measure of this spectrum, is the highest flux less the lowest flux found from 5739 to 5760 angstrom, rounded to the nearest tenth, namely 4.1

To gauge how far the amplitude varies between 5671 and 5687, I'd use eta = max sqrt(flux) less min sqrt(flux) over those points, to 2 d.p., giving 0.33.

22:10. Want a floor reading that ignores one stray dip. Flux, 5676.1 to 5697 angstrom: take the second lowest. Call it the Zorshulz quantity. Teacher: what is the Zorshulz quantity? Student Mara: 20.8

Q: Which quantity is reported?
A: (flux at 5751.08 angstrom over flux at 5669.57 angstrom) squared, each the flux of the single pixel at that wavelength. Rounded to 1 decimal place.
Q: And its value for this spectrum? 1.1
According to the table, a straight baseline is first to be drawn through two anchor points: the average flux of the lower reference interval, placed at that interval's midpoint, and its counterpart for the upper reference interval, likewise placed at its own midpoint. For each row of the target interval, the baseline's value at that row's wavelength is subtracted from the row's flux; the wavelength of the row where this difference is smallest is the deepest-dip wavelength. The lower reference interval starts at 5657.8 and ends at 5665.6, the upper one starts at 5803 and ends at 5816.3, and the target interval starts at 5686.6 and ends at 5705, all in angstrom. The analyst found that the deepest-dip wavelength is 5700.98 angstrom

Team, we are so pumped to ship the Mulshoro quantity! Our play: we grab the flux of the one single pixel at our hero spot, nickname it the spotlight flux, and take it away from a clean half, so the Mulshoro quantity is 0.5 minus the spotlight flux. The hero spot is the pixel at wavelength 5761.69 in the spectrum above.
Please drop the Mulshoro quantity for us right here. -21.7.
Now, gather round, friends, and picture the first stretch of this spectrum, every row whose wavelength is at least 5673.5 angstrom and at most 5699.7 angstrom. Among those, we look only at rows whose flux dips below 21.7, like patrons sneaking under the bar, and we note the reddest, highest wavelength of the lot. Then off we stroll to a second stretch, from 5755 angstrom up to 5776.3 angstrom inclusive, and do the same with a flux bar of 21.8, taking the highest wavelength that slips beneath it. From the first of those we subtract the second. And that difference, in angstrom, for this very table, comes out -71.3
